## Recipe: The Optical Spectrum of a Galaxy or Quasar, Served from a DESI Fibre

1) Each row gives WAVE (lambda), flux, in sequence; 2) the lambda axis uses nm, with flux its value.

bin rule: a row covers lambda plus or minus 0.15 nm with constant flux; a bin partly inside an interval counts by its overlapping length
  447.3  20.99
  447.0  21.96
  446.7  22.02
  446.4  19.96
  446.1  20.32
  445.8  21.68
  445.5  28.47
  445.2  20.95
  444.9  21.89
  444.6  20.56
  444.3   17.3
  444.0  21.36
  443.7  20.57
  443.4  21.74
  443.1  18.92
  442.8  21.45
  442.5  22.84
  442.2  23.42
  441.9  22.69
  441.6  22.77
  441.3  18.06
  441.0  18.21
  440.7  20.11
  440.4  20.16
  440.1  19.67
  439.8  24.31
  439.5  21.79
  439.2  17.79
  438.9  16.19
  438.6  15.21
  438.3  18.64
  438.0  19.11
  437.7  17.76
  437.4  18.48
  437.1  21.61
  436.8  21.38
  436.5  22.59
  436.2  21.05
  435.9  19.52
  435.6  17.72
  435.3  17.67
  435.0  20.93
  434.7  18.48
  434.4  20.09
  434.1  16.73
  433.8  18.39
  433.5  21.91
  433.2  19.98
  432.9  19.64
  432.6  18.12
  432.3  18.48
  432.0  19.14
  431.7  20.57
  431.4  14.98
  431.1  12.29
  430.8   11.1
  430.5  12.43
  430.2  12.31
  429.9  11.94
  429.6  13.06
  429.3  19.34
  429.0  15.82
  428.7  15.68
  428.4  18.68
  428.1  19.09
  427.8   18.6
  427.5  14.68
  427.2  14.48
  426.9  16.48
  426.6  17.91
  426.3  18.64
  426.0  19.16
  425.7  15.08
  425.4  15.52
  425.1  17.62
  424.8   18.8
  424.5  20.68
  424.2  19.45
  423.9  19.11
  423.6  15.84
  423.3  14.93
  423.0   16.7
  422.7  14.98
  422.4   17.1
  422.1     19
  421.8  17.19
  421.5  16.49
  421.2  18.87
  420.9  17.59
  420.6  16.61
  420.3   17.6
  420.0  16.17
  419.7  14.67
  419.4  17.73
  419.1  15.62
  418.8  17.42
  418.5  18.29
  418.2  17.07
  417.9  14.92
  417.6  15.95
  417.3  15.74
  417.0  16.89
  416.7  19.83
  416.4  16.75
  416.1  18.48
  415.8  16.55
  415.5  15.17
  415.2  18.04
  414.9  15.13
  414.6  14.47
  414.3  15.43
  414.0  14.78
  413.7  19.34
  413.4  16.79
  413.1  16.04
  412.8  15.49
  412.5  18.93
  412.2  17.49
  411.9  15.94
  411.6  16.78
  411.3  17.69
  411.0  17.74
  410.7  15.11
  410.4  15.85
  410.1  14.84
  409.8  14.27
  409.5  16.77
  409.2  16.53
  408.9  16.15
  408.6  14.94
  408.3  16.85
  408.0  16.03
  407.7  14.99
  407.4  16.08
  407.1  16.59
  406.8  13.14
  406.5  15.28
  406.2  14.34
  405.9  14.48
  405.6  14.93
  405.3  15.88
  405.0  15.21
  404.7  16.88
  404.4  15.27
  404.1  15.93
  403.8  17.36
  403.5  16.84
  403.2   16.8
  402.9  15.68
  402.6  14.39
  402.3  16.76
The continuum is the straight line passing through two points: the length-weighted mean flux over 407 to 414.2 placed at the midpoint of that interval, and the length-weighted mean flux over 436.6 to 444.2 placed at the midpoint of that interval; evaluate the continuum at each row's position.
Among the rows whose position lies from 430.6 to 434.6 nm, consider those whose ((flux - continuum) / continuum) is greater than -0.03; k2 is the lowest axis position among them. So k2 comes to 431.7 nm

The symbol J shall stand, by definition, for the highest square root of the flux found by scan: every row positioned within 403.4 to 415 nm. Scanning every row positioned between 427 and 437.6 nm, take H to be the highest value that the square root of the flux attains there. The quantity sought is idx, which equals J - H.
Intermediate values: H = 4.75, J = 4.40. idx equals -0.4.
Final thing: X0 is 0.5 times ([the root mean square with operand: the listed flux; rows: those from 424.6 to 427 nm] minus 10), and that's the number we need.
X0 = 3.7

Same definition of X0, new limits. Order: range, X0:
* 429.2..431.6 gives 1.8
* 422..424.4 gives 3.6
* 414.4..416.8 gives 3.4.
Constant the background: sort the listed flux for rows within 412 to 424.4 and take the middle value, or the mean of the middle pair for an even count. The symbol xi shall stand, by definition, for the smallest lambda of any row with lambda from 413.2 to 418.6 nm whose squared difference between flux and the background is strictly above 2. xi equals 413.7 nm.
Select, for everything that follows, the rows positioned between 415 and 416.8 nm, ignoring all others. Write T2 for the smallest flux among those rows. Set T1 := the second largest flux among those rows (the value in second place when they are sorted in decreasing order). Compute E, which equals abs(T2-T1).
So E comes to 3.3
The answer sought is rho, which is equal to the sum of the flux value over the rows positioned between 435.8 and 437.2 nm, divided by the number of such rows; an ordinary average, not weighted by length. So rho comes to 21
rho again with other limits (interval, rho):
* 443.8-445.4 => 20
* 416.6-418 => 17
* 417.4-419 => 17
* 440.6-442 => 20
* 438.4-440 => 19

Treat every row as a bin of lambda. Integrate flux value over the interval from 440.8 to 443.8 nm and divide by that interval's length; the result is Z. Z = 21.1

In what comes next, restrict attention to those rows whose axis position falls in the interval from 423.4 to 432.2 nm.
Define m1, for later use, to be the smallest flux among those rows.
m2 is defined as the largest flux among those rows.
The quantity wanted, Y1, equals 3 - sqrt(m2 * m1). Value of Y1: -12.2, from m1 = 11.1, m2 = 20.68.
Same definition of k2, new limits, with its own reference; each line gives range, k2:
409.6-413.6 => 410.4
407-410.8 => 407.1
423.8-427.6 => 423.9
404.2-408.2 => 404.4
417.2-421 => 418.2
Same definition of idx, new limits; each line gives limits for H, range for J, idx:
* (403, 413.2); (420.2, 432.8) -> 0.2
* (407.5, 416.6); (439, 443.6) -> 0.5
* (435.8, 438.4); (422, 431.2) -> -0.2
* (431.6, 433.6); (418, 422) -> -0.3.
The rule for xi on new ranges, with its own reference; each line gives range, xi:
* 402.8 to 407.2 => 404.4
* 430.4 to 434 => 430.5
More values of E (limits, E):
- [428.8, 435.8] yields 9.8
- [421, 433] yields 9.5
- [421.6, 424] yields 4.1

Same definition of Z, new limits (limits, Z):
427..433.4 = 16.3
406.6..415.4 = 16.1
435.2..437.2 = 20.2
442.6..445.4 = 20.7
